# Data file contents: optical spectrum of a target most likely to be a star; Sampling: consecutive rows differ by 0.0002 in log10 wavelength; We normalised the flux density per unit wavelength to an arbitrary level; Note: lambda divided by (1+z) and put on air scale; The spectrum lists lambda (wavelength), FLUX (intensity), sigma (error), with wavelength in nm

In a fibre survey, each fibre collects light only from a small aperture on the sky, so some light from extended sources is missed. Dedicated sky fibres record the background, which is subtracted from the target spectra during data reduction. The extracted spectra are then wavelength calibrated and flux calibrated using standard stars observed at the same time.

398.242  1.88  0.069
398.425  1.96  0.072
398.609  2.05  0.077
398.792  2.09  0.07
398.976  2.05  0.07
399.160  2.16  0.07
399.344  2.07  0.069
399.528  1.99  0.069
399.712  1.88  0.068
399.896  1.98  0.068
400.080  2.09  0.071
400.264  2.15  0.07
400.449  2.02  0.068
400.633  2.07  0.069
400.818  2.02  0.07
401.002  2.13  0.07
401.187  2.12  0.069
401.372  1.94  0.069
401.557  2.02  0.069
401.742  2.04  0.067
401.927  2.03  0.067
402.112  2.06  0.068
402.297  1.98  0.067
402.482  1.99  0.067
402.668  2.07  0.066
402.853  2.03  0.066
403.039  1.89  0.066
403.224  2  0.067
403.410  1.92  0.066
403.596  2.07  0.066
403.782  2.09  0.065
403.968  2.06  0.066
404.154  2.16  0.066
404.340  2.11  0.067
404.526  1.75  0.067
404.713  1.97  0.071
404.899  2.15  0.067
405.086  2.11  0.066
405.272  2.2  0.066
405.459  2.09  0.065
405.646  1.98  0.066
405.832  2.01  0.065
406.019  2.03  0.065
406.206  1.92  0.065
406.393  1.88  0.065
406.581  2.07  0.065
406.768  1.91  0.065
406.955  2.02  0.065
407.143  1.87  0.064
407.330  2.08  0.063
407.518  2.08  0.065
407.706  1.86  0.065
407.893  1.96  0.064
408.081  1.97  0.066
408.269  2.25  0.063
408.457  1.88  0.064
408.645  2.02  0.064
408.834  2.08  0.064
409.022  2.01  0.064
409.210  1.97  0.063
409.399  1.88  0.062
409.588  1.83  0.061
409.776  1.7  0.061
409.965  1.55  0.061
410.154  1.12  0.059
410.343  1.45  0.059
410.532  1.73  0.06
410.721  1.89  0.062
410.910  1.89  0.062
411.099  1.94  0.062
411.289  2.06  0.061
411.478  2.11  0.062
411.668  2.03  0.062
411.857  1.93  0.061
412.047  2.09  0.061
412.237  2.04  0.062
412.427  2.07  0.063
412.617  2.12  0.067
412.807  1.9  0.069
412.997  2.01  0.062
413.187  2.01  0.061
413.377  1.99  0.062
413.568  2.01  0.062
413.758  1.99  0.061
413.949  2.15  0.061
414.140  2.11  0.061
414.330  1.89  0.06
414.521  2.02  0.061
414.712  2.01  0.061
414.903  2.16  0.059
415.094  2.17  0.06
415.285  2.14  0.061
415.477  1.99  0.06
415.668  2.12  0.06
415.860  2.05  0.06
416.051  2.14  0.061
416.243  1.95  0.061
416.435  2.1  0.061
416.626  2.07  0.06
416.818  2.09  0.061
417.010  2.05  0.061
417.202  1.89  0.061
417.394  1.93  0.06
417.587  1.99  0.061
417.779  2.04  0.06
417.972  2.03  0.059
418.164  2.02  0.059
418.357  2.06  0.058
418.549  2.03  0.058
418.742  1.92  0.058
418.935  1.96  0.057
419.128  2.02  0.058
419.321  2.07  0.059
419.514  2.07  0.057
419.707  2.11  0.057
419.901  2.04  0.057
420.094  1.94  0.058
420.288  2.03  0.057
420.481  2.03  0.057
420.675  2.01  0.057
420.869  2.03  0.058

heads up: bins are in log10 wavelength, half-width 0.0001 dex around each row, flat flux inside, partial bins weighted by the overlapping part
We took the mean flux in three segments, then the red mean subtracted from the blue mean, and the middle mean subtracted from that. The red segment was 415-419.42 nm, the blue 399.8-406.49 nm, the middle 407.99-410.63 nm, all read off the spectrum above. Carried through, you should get -1.82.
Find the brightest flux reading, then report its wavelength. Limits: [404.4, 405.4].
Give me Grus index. 405.272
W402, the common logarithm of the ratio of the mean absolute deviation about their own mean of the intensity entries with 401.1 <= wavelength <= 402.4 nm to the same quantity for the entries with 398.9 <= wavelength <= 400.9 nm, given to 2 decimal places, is -0.17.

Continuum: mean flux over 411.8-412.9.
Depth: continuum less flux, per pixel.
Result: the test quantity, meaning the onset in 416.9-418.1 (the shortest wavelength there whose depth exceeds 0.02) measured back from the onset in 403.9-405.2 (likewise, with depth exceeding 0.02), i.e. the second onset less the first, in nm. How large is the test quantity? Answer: -12.68 nm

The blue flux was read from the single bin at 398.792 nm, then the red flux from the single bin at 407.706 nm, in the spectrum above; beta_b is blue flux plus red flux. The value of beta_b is 3.95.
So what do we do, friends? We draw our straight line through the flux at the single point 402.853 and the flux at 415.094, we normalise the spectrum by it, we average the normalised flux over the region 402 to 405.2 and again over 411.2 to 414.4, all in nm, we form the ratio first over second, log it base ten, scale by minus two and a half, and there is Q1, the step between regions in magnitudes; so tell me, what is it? -0.051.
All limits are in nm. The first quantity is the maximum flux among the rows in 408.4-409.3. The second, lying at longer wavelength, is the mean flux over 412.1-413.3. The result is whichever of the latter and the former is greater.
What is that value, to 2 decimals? 2.08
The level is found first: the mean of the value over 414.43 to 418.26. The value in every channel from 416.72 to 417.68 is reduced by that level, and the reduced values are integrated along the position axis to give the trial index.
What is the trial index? -0.06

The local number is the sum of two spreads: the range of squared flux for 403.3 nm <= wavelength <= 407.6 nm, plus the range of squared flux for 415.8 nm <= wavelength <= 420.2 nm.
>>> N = 2.8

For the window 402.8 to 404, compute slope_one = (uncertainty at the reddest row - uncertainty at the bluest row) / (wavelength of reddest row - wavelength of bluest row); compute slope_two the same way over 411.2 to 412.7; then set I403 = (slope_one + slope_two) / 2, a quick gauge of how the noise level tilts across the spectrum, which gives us 0.0023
